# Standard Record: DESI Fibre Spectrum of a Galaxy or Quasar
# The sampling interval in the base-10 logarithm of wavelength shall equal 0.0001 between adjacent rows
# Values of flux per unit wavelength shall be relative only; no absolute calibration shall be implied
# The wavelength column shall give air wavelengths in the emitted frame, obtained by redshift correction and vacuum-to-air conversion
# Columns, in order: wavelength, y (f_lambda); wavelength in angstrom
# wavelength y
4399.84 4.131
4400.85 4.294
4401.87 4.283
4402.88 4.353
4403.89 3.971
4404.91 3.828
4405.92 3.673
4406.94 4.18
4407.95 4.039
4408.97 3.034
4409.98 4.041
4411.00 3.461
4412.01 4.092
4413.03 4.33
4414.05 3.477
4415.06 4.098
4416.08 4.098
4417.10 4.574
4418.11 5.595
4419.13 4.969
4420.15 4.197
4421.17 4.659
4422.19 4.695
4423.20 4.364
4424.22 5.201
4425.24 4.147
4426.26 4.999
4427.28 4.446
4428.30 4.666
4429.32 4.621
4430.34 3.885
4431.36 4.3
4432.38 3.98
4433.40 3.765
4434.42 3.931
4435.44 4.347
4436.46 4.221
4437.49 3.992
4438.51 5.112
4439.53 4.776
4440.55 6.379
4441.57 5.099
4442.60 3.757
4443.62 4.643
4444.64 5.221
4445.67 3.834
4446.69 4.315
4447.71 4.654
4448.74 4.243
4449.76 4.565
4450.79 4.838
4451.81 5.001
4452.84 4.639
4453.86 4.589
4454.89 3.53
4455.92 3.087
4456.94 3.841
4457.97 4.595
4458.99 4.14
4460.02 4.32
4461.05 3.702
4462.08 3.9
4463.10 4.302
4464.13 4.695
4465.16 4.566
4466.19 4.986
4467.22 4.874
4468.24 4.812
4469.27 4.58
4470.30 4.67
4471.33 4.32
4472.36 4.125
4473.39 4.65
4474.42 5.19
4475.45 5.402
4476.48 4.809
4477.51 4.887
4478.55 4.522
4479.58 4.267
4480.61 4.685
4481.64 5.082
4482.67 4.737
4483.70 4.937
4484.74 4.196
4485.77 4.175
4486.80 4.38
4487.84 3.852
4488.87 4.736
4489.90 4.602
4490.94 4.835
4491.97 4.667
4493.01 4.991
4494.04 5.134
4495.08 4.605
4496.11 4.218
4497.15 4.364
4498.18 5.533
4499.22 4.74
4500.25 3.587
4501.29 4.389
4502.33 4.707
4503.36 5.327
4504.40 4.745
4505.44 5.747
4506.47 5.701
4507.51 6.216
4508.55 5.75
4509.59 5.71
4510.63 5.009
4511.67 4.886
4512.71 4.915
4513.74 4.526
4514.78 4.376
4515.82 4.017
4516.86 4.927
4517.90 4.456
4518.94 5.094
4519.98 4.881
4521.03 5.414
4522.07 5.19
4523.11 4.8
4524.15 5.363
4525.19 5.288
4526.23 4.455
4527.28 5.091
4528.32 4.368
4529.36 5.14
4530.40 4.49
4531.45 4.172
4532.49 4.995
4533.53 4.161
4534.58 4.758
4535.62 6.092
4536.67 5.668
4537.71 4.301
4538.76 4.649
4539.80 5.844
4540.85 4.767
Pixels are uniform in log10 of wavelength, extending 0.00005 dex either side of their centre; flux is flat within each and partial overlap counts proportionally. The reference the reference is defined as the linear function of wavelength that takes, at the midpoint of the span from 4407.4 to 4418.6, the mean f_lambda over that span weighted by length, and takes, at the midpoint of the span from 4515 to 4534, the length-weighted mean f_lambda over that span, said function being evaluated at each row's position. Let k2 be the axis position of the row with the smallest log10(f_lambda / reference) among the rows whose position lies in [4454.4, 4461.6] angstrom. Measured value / 4455.92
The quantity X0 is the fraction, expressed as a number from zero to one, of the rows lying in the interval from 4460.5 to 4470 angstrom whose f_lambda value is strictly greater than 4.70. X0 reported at 0.3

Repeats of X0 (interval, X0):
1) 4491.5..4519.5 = 0.6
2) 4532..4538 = 0.7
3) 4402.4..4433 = 0.1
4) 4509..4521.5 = 0.7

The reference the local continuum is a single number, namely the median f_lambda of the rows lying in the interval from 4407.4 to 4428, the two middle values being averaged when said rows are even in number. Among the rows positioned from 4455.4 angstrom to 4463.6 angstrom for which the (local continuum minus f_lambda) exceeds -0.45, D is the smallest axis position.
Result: 4455.92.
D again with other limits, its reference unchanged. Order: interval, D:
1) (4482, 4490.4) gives 4484.74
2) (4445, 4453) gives 4445.67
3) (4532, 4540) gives 4533.53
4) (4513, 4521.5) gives 4513.74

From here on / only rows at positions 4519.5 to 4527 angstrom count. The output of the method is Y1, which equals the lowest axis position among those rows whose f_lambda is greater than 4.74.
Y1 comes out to 4519.98 angstrom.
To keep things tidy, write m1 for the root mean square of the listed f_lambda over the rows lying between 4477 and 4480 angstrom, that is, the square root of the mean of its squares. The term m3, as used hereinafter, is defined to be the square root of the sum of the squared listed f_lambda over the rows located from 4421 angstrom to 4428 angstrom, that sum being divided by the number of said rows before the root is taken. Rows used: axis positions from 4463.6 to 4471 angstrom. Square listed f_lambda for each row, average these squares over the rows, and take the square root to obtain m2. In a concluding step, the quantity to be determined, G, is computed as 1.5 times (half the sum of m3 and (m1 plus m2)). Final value 10.5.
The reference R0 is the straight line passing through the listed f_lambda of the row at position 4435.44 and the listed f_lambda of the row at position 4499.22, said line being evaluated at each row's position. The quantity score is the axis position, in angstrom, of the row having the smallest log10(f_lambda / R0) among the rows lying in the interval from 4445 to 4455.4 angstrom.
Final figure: 4454.89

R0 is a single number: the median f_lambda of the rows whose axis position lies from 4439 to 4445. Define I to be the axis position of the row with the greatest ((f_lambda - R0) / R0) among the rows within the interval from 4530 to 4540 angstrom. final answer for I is 4535.62 angstrom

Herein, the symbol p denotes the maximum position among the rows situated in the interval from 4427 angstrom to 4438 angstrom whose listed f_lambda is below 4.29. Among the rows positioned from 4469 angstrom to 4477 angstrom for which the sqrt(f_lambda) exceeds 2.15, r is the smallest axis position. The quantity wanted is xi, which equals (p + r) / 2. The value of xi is 4453.9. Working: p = 4437.49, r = 4470.30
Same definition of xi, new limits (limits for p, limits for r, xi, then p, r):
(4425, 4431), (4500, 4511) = 4466.3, 4430.34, 4502.33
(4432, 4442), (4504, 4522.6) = 4470.9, 4437.49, 4504.40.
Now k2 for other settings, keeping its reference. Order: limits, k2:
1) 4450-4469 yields 4455.92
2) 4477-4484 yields 4479.58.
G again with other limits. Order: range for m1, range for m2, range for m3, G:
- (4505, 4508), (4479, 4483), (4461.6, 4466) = 11.2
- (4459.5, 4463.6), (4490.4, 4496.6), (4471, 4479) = 10.2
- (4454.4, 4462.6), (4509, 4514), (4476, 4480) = 10.2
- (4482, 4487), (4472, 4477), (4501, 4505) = 10.6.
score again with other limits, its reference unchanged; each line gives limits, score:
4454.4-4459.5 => 4455.92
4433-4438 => 4433.40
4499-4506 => 4500.25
